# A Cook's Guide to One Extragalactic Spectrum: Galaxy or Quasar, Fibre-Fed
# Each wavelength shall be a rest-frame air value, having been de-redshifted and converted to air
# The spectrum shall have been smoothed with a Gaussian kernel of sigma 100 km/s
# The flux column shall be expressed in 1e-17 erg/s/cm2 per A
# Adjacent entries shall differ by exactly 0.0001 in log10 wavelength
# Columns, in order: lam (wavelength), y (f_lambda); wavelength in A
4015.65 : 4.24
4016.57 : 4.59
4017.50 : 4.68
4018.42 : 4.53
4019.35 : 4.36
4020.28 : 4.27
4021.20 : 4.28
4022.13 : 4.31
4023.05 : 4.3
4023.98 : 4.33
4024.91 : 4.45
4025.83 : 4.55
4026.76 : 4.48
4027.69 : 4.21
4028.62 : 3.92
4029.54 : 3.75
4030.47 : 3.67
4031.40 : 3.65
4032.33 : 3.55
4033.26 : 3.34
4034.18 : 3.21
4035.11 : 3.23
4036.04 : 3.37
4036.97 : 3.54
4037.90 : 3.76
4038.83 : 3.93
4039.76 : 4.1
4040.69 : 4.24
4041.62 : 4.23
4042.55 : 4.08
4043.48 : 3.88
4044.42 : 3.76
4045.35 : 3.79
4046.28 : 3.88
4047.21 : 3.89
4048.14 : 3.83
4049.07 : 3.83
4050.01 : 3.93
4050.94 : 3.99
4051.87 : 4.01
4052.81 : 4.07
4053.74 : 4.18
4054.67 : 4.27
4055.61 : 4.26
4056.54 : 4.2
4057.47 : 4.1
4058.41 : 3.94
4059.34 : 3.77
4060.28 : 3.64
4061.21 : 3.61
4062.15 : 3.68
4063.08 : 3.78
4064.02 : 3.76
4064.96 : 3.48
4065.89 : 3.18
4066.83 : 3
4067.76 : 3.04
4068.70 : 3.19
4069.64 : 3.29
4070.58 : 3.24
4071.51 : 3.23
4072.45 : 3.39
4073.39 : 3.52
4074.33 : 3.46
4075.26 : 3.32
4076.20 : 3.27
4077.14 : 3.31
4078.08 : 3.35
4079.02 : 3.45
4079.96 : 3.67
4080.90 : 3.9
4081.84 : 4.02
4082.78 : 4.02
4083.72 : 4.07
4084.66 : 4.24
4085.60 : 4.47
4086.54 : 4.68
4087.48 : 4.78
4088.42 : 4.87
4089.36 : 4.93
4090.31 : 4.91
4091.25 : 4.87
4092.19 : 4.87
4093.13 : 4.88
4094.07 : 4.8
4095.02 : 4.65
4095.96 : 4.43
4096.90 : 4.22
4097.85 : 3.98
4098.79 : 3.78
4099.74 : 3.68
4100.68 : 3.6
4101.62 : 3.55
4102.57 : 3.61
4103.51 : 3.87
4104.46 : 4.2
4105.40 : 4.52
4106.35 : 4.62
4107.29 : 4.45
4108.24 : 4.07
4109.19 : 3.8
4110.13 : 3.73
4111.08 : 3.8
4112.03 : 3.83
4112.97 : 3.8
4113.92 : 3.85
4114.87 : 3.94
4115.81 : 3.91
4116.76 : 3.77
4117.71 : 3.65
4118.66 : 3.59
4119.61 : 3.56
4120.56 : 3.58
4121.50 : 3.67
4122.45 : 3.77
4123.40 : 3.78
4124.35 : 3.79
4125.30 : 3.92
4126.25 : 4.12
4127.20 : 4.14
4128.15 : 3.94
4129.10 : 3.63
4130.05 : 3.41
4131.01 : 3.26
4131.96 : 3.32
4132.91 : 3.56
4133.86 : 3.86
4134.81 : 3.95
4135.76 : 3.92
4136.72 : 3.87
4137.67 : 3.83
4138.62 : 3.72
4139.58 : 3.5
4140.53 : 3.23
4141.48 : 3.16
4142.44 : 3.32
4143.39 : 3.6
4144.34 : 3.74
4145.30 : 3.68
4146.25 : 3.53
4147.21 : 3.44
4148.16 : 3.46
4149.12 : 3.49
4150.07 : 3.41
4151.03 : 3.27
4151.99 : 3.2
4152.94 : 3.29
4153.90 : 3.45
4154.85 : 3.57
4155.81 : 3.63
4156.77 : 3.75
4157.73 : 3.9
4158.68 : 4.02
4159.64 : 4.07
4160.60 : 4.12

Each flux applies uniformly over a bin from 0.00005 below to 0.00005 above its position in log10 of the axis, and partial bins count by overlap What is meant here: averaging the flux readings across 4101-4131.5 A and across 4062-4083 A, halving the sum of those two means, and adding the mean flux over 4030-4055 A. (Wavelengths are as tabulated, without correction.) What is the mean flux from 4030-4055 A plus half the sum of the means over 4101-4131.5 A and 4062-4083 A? 7.5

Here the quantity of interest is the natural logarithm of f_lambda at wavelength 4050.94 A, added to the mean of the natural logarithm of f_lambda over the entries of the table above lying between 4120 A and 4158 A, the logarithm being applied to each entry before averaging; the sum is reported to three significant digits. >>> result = 2.67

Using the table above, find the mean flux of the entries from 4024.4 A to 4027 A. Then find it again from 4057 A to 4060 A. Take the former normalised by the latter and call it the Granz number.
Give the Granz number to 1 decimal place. 1.1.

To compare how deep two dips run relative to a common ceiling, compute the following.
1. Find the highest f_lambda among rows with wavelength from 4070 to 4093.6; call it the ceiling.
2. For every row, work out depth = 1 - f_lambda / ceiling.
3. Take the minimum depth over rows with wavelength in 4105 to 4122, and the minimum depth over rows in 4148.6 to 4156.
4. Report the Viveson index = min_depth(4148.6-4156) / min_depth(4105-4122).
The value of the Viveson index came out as 4.2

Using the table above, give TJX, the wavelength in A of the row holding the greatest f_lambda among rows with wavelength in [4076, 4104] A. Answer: 4089.36 A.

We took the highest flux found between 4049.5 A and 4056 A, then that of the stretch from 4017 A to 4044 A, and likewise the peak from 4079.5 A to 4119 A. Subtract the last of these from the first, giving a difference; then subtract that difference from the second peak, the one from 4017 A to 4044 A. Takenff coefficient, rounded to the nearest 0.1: 5.3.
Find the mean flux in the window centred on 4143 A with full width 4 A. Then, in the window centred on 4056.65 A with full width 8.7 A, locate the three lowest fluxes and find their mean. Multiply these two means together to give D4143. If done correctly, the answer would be 13.1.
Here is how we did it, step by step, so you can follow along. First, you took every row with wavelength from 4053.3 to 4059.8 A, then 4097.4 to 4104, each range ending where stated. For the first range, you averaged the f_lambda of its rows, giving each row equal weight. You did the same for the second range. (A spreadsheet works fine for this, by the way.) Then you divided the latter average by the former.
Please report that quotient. 0.9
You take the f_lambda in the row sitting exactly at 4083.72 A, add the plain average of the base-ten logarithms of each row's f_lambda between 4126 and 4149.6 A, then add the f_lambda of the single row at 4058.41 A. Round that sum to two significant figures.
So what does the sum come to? 8.6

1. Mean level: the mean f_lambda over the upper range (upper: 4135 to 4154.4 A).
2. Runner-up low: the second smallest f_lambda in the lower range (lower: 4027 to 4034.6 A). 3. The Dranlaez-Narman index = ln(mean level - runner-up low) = -1.8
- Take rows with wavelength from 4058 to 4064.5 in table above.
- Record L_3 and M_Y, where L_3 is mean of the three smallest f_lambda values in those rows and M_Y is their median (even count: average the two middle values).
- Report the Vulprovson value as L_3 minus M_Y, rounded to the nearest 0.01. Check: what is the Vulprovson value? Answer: -0.12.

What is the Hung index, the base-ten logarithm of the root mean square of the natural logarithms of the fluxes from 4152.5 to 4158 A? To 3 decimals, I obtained 0.107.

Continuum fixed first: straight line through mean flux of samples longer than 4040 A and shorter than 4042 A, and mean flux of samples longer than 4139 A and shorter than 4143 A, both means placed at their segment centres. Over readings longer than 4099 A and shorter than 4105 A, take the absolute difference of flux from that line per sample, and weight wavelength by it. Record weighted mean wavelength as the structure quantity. 4103.5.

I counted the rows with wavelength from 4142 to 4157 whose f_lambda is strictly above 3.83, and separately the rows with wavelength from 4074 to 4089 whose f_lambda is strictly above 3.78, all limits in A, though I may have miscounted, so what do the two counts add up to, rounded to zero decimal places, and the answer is 9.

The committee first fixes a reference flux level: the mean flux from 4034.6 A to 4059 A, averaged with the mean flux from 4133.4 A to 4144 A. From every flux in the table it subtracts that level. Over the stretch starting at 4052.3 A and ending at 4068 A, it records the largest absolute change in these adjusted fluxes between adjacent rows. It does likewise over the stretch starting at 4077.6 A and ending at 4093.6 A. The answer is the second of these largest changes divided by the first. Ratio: 0.77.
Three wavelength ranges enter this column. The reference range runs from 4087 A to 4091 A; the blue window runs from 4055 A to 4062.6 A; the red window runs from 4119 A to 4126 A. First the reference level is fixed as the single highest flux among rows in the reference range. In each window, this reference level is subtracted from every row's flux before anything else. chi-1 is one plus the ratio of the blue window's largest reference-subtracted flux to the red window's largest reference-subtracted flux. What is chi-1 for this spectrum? 1.66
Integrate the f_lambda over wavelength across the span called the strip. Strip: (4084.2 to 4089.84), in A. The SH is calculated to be 26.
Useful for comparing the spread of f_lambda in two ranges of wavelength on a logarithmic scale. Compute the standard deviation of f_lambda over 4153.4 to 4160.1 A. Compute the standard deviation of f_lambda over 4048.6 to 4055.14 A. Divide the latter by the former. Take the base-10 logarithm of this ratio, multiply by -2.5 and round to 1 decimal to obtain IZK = 0.5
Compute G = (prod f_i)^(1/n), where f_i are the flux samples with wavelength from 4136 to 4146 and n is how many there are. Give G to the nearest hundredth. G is 3.56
